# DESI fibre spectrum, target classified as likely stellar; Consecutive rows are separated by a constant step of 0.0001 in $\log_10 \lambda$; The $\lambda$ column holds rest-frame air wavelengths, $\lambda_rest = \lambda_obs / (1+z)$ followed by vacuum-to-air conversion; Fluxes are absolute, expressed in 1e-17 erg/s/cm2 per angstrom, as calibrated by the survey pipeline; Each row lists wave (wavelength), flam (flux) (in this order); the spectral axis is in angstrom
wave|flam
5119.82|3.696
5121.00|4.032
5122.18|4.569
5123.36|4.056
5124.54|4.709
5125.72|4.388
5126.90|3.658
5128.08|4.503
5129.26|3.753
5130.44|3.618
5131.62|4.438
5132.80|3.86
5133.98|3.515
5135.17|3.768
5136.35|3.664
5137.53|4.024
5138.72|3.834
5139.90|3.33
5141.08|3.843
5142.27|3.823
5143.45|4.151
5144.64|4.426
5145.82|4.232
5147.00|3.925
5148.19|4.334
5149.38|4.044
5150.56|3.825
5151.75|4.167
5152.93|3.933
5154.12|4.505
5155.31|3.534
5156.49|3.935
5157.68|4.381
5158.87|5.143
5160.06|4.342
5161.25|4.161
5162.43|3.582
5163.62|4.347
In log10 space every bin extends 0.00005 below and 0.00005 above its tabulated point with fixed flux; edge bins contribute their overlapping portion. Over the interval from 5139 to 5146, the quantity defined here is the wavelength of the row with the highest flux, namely 5144.64 angstrom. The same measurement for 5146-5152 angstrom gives 5148.19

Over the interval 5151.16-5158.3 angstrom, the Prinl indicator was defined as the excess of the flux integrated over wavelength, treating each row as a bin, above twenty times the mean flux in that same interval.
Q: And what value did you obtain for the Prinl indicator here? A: -52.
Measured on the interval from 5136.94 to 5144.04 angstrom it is -49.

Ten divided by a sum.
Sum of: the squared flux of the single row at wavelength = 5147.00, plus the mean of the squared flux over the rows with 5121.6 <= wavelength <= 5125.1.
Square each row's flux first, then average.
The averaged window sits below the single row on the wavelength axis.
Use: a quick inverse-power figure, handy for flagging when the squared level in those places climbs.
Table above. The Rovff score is 0.284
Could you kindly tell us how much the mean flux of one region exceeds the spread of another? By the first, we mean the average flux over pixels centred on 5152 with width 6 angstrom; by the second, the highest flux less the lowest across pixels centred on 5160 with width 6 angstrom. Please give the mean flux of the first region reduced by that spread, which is 2.5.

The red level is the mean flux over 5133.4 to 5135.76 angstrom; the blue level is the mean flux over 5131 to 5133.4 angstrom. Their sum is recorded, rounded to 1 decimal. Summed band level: 7.8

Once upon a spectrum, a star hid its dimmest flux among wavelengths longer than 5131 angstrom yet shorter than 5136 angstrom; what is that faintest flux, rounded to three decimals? 3.515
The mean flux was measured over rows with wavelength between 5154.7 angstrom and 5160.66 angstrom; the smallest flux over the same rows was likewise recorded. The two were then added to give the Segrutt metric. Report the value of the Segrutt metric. 7.80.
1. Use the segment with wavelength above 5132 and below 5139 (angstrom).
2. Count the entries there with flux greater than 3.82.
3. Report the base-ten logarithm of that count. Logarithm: 0.48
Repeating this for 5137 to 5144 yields 0.70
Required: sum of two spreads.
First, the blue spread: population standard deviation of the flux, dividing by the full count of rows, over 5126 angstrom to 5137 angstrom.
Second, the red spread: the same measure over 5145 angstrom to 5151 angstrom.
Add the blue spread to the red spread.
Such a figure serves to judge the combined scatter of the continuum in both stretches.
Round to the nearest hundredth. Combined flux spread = 0.53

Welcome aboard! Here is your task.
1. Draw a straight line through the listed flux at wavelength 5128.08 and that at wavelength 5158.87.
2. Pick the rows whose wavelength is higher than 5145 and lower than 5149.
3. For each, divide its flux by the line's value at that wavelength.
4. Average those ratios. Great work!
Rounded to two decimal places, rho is 0.85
